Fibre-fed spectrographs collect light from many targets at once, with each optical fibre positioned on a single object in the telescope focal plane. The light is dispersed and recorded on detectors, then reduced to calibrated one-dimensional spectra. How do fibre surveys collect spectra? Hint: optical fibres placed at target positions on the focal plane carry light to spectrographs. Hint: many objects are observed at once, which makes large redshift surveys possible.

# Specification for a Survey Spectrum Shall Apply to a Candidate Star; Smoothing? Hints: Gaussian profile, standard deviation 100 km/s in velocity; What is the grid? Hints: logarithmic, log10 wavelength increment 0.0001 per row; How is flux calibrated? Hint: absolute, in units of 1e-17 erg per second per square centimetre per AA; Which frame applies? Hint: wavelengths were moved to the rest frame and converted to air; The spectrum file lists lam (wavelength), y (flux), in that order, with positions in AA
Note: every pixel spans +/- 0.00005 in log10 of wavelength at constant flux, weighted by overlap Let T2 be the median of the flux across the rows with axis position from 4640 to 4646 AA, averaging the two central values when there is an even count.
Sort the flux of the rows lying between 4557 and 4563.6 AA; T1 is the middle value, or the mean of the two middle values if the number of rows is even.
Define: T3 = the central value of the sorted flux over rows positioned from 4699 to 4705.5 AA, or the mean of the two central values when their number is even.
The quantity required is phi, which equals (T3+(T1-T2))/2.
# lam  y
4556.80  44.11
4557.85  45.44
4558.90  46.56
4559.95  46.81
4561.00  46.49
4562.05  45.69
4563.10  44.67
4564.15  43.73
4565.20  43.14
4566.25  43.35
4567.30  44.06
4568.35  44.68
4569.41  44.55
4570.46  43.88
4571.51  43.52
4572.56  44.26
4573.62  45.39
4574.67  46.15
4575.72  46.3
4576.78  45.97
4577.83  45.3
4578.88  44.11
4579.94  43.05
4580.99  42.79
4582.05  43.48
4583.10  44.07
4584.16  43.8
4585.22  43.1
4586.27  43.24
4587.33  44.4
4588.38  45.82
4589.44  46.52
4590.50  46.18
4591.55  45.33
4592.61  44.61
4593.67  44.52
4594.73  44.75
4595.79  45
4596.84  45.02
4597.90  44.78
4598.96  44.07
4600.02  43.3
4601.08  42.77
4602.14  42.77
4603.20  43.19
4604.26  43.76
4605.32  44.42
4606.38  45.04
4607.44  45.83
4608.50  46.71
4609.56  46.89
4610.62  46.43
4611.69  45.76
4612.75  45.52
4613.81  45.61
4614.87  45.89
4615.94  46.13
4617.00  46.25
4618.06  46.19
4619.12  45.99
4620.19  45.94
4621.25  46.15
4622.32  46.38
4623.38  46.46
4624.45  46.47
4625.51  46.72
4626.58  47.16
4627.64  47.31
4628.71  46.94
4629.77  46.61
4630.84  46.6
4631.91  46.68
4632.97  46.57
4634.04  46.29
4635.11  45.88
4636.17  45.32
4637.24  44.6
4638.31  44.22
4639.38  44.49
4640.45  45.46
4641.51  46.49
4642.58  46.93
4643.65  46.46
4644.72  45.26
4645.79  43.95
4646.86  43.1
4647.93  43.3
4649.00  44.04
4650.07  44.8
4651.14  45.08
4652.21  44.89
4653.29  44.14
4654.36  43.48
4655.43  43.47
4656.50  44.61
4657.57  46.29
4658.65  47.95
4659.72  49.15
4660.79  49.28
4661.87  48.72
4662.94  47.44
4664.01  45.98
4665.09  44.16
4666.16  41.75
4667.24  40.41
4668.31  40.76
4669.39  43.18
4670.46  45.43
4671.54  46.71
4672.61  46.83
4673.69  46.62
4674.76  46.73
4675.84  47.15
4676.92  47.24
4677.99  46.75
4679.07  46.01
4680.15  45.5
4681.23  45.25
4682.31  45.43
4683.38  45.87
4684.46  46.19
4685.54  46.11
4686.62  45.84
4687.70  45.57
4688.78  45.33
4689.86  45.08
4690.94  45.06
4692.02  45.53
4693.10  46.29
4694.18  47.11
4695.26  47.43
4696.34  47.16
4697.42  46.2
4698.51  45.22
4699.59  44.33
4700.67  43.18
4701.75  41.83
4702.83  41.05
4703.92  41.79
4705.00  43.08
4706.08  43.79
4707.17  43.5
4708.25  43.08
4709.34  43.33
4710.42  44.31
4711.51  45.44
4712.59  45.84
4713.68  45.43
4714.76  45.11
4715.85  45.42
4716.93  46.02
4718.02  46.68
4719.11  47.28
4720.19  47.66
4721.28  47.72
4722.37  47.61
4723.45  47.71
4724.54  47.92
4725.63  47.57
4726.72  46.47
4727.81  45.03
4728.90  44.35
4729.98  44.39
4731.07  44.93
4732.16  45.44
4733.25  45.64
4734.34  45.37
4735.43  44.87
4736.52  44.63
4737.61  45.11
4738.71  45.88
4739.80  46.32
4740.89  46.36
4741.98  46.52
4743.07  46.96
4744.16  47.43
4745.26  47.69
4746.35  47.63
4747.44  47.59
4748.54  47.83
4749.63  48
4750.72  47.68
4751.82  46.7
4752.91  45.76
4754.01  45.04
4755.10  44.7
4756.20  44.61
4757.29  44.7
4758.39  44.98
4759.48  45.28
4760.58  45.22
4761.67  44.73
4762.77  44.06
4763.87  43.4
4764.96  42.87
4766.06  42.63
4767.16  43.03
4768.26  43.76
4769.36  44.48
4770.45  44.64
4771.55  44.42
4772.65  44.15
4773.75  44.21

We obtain 21.3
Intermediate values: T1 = 46.1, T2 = 46.0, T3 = 42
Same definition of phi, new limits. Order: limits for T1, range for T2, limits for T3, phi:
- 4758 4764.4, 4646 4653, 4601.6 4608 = 22.3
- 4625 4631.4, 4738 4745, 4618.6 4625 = 23.3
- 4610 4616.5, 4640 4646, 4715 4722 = 23.4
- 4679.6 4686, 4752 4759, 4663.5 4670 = 21.7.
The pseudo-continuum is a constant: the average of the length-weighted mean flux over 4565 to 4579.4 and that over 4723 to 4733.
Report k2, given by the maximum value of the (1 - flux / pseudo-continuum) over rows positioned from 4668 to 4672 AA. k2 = 0.100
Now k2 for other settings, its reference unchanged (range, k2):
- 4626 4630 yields -0.029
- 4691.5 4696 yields -0.005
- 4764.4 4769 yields 0.059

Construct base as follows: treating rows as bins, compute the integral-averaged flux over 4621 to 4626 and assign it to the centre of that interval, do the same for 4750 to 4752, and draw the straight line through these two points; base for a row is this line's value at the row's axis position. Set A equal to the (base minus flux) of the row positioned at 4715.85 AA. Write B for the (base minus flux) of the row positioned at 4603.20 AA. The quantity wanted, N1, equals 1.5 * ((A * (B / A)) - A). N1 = 2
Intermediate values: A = 2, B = 3.1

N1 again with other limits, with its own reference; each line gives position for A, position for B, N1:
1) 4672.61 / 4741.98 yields 1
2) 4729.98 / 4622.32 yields -4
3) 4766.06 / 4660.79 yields -11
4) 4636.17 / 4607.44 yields -1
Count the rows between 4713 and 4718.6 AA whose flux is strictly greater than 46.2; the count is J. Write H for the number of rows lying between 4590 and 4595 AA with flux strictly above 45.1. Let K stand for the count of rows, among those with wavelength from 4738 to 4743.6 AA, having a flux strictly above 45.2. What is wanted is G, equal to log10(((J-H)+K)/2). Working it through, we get 0.3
